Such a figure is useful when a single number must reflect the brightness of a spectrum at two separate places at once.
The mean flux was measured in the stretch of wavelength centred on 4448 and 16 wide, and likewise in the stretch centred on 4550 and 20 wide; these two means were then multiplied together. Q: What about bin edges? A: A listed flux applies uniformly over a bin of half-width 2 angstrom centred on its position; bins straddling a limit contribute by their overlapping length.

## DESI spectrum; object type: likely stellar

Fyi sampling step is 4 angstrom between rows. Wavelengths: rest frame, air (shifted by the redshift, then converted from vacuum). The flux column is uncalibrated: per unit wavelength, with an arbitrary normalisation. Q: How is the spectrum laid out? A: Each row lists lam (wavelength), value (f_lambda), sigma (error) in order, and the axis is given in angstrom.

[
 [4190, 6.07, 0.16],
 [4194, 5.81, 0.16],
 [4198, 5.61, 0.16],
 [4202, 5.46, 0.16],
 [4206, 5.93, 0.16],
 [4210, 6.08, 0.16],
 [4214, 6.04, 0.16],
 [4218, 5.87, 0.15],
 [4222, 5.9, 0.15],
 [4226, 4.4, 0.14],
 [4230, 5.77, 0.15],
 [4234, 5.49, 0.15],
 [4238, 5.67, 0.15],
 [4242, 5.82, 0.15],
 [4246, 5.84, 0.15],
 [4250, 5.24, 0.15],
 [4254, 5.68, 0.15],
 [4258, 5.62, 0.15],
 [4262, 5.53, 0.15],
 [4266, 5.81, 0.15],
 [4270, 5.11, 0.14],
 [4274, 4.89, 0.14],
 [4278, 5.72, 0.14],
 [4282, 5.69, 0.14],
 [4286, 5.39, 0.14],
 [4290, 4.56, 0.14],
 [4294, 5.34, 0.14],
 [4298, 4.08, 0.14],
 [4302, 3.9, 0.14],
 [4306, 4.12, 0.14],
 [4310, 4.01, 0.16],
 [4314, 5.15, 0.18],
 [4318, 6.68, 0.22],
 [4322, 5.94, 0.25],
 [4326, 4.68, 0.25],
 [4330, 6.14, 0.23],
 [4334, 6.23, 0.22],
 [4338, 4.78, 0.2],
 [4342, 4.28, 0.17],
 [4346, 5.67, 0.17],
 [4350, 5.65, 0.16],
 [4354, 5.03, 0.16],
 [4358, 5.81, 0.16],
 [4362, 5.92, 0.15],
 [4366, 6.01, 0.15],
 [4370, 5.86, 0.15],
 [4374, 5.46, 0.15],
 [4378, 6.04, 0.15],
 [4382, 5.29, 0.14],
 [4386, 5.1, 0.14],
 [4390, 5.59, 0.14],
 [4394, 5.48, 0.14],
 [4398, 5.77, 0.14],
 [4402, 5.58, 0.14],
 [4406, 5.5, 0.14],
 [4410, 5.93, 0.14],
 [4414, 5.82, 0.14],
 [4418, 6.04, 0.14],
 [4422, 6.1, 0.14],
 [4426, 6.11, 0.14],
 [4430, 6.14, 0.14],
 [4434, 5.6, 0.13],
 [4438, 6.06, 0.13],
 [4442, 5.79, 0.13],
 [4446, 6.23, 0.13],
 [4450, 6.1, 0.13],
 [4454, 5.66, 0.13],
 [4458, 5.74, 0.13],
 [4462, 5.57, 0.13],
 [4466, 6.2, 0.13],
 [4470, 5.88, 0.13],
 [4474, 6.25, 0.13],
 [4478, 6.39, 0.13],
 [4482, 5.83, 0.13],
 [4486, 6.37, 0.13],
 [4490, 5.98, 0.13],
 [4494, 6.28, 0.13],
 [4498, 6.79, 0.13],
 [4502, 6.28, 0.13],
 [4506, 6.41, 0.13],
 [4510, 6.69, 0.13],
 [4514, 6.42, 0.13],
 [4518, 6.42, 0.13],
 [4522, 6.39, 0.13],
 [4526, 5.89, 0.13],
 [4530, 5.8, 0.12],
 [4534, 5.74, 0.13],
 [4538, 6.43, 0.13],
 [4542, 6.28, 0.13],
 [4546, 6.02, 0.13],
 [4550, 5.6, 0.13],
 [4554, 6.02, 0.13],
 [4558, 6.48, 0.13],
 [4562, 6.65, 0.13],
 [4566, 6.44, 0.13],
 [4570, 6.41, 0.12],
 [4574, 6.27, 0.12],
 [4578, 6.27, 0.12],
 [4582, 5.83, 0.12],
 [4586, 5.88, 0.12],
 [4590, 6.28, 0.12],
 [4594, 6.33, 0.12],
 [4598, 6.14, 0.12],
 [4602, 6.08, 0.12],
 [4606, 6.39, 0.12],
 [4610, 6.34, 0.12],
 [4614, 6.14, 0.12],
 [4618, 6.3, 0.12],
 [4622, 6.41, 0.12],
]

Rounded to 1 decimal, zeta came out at 36.1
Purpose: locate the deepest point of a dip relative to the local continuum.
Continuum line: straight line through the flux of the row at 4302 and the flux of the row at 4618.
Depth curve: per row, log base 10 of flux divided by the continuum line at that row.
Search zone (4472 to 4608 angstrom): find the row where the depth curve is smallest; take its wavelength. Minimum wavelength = 4582 angstrom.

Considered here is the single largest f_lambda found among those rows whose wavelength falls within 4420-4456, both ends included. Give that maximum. 6.23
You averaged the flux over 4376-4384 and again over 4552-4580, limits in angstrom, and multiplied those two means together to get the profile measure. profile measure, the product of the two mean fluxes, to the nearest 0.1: 36.0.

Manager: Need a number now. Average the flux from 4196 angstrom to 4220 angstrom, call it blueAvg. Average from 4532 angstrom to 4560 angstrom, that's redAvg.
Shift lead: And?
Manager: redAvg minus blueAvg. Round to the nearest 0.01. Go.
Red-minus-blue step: 0.25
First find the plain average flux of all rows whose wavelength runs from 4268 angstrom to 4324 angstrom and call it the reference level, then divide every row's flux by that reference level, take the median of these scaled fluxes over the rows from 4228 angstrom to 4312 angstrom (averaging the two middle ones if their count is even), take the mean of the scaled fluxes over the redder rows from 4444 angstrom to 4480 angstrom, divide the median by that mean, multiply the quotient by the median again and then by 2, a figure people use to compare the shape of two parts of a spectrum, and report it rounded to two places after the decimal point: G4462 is 1.99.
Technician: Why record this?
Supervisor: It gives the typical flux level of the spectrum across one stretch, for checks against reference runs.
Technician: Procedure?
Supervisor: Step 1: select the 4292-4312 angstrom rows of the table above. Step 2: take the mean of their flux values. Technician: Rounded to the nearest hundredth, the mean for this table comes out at 4.29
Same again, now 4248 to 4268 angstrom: 5.58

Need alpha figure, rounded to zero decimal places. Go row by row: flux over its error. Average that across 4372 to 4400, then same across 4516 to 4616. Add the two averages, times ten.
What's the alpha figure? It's 883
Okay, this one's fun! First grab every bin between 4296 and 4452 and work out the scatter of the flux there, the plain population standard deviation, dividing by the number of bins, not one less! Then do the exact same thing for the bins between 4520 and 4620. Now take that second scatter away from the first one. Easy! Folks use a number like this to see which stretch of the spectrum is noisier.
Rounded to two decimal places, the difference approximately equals 0.43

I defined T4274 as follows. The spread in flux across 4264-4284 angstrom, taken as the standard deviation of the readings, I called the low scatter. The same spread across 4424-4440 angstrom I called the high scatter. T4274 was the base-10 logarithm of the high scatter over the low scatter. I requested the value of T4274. -0.2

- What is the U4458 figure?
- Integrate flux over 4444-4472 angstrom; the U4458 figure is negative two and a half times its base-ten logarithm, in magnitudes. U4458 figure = -5.55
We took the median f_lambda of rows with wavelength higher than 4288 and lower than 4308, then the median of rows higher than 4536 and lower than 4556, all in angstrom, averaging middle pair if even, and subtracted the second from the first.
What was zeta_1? -1.9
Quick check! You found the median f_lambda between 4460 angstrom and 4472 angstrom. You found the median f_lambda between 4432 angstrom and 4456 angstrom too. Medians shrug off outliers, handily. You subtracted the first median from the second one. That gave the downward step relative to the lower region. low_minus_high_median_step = 0.0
